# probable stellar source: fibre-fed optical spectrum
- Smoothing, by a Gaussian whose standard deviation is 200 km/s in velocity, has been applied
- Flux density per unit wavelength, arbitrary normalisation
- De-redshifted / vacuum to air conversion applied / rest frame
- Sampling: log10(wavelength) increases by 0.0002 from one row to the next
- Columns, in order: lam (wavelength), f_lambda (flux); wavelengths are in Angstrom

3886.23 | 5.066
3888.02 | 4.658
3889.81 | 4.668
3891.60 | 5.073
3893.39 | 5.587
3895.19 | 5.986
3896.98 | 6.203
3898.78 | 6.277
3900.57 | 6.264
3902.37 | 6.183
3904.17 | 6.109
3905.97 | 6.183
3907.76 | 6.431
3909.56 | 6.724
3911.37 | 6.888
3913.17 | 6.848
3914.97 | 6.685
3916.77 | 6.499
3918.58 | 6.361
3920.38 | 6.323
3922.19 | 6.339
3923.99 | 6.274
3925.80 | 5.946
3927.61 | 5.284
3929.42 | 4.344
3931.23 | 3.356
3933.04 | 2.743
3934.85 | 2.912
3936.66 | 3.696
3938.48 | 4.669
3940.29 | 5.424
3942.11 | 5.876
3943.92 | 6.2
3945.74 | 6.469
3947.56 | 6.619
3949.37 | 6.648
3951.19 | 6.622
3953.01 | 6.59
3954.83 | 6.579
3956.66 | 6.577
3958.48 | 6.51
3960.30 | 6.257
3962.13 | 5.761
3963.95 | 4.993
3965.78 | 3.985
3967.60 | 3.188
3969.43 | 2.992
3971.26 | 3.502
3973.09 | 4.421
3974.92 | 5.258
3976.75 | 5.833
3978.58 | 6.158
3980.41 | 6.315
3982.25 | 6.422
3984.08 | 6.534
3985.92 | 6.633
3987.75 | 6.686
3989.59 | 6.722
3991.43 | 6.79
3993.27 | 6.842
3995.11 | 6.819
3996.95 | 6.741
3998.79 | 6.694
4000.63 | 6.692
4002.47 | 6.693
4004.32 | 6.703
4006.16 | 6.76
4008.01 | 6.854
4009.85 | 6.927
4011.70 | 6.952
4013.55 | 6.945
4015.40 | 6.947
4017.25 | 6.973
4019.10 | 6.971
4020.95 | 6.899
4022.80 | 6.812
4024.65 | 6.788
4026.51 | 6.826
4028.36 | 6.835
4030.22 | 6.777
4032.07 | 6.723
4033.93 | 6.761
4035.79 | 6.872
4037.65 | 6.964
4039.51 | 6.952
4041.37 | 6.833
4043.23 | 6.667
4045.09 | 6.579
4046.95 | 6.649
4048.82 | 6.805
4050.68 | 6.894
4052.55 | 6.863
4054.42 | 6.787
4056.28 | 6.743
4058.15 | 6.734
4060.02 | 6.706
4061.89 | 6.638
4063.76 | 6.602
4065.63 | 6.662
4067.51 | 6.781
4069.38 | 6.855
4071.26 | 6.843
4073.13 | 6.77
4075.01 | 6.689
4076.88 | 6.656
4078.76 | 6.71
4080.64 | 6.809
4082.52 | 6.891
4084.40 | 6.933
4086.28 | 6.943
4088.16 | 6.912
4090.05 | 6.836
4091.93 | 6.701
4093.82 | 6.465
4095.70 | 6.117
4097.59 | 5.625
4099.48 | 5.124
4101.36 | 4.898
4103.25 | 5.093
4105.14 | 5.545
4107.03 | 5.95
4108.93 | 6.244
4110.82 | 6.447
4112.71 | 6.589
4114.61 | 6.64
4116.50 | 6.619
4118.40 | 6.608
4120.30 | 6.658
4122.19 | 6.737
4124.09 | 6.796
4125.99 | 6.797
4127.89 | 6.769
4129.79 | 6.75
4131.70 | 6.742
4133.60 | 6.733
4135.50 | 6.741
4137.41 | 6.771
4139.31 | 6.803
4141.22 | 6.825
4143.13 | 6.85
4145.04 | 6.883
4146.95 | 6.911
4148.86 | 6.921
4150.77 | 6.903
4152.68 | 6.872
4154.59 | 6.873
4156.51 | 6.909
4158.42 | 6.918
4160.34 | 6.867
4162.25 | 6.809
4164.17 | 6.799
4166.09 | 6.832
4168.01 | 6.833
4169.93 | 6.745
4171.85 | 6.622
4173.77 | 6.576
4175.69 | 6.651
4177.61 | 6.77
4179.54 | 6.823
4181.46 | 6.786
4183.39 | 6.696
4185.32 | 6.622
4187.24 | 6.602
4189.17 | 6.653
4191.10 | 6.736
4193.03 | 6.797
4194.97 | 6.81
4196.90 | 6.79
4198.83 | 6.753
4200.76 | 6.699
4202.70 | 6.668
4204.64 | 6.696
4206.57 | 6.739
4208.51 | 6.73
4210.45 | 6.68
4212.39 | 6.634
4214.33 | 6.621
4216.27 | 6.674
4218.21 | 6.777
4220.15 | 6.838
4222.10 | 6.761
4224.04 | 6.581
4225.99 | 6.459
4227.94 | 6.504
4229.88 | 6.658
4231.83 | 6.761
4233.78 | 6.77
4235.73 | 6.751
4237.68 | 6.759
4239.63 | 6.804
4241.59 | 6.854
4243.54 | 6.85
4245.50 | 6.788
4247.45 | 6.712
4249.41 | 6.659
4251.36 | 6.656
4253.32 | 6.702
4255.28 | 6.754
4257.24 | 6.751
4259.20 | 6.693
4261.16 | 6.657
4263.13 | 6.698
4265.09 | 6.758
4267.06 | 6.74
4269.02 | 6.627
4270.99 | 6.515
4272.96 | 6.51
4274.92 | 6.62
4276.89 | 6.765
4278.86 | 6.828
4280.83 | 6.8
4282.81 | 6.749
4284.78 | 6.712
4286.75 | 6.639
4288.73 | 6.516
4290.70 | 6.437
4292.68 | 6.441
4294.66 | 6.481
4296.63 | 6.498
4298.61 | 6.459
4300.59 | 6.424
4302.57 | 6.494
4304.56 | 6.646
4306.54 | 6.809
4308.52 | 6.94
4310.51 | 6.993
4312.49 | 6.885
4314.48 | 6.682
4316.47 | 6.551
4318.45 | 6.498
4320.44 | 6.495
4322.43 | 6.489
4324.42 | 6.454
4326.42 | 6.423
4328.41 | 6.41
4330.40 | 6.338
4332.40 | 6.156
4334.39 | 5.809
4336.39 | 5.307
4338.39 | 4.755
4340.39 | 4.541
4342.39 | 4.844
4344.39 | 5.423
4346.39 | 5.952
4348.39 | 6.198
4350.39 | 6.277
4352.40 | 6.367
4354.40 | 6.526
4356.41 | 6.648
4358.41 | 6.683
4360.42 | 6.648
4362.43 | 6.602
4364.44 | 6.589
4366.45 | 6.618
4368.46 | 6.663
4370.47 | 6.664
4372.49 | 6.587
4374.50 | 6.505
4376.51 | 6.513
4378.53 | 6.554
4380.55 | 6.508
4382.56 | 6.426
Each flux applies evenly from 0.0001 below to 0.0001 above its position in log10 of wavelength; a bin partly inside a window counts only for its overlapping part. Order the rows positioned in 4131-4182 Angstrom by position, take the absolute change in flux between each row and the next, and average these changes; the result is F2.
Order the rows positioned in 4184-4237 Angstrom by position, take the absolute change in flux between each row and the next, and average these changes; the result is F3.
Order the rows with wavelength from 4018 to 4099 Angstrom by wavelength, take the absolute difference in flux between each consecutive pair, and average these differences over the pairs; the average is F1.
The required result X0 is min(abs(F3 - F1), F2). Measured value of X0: 0.03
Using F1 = 0.09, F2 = 0.04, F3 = 0.06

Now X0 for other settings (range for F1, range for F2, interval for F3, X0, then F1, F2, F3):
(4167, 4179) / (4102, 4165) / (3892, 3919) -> 0.06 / 0.09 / 0.07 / 0.15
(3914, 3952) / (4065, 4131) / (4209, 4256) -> 0.14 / 0.40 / 0.14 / 0.06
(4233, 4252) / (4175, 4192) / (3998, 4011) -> 0.00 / 0.04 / 0.07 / 0.04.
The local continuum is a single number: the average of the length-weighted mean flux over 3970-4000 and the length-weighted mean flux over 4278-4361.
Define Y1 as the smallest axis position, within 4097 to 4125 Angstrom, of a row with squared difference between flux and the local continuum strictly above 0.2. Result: 4097.59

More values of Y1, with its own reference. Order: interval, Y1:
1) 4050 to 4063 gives 4050.68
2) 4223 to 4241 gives 4231.83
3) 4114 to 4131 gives 4122.19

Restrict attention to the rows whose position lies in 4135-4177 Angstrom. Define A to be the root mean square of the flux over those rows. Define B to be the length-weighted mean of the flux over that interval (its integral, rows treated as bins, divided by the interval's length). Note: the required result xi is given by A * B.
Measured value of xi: 46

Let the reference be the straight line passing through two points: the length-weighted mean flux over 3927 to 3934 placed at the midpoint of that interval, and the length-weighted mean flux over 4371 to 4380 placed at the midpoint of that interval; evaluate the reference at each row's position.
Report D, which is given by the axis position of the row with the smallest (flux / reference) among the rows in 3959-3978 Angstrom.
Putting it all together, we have 3969.43 Angstrom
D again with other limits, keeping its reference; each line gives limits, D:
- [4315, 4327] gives 4326.42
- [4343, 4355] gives 4344.39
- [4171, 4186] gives 4185.32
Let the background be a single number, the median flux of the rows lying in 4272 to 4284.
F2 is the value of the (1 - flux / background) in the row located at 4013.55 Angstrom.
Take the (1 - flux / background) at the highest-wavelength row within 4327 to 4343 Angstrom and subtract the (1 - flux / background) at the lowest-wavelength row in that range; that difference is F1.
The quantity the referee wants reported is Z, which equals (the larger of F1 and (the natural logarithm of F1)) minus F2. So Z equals 0.26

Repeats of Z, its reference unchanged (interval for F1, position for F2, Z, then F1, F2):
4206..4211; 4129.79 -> 0.01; 0.01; 0.001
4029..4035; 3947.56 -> -0.02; 0.00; 0.020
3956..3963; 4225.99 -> 0.08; 0.12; 0.044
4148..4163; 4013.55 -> 0.04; 0.02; -0.028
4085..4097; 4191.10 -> 0.12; 0.12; 0.003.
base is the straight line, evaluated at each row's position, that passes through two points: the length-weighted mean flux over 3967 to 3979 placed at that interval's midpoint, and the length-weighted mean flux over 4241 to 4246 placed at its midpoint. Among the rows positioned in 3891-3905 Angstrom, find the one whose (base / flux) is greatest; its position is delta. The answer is 3891.60 Angstrom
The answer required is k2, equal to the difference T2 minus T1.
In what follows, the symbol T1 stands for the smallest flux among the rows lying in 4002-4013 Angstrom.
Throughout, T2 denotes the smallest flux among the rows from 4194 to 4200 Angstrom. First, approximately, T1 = 6.693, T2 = 6.753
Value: 0.06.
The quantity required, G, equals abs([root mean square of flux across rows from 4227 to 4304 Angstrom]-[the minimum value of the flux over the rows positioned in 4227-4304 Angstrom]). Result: 0.24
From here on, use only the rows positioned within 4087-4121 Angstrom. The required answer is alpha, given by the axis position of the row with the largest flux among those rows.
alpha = 4088.16 Angstrom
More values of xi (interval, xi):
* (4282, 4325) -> 44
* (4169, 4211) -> 45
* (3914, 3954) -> 32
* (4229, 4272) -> 45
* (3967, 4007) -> 37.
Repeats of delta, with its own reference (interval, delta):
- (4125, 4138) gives 4135.50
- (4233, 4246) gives 4245.50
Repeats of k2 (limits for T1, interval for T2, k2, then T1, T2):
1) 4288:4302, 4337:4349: -1.88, 6.424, 4.541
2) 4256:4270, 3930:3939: -3.88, 6.627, 2.743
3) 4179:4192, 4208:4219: 0.02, 6.602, 6.621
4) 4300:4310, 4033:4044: 0.24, 6.424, 6.667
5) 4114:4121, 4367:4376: -0.10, 6.608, 6.505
